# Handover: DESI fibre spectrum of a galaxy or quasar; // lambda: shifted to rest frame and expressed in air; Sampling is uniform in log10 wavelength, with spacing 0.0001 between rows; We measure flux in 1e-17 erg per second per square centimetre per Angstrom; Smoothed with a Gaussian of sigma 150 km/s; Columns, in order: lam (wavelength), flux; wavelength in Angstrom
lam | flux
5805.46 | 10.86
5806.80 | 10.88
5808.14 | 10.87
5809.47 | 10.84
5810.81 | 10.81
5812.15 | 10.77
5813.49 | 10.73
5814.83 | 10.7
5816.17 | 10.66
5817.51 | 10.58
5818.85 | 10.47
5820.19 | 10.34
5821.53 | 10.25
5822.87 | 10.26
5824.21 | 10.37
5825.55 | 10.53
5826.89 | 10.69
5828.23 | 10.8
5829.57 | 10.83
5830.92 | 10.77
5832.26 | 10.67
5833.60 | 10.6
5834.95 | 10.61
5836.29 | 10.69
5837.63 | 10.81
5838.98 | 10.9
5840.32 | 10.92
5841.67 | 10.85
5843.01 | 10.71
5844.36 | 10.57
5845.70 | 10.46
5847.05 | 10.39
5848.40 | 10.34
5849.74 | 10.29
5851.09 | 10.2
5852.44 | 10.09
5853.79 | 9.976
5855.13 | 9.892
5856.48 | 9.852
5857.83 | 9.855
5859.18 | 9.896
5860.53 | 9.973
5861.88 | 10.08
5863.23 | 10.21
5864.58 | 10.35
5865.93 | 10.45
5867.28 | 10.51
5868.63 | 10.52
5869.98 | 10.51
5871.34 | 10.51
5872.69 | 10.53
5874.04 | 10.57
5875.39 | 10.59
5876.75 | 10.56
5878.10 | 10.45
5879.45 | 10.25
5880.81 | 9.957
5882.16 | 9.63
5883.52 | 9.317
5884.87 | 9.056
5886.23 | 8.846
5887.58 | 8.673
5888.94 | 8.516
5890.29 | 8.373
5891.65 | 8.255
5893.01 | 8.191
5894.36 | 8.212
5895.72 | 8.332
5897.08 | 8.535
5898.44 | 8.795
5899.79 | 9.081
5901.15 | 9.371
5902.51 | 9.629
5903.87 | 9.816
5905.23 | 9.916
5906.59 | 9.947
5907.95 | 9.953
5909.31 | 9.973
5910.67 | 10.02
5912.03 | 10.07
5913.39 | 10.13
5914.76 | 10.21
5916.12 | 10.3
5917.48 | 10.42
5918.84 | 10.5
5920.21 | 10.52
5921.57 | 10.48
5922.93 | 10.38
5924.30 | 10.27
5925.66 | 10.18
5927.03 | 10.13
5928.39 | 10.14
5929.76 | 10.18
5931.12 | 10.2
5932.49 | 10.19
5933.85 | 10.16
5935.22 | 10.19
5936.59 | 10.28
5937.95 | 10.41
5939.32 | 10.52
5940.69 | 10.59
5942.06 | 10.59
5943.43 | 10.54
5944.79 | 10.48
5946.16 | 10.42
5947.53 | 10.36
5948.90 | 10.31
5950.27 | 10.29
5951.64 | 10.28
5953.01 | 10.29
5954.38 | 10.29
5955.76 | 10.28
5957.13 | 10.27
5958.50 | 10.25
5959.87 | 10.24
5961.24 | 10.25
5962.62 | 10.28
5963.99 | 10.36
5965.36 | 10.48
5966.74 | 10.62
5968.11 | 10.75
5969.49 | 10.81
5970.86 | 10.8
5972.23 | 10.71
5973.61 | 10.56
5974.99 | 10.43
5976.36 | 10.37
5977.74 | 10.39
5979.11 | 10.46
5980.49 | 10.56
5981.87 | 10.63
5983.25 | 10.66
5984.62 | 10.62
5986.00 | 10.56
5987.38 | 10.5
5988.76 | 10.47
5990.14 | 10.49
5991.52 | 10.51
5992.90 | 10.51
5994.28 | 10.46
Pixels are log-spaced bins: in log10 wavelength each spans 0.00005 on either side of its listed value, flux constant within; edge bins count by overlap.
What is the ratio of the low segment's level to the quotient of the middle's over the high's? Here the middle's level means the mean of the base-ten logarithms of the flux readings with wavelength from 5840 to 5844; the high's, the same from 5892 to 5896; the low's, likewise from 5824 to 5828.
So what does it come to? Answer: 0.91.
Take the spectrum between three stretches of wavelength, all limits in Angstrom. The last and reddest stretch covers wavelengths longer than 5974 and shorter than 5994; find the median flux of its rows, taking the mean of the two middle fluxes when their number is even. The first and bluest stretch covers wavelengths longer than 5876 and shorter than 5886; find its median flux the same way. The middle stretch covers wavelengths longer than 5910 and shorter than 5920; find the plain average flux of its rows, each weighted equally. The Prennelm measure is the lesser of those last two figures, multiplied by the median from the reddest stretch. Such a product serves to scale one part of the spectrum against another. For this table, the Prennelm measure 105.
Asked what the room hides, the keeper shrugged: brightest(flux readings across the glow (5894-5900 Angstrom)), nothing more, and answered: 9.081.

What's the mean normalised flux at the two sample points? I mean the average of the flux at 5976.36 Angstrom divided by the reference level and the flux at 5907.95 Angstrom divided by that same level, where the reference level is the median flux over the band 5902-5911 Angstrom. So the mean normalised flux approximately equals 1.02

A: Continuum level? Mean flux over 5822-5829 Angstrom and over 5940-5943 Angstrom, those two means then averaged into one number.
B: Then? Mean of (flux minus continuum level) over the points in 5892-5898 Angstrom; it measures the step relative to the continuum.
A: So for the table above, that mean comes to -2.2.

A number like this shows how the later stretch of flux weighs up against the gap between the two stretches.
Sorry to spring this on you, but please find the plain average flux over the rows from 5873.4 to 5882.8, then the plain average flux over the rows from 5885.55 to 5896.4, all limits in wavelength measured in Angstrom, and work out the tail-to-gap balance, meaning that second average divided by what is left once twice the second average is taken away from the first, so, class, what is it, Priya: -1.28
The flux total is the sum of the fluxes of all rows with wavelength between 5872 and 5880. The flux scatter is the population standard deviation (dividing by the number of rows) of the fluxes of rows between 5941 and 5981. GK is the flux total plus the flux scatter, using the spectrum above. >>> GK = 63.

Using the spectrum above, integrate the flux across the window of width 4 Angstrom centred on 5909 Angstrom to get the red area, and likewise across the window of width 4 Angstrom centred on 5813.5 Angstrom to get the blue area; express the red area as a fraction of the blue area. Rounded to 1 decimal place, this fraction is 0.9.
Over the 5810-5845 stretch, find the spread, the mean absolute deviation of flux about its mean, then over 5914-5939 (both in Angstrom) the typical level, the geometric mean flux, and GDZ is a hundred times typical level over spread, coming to 6978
